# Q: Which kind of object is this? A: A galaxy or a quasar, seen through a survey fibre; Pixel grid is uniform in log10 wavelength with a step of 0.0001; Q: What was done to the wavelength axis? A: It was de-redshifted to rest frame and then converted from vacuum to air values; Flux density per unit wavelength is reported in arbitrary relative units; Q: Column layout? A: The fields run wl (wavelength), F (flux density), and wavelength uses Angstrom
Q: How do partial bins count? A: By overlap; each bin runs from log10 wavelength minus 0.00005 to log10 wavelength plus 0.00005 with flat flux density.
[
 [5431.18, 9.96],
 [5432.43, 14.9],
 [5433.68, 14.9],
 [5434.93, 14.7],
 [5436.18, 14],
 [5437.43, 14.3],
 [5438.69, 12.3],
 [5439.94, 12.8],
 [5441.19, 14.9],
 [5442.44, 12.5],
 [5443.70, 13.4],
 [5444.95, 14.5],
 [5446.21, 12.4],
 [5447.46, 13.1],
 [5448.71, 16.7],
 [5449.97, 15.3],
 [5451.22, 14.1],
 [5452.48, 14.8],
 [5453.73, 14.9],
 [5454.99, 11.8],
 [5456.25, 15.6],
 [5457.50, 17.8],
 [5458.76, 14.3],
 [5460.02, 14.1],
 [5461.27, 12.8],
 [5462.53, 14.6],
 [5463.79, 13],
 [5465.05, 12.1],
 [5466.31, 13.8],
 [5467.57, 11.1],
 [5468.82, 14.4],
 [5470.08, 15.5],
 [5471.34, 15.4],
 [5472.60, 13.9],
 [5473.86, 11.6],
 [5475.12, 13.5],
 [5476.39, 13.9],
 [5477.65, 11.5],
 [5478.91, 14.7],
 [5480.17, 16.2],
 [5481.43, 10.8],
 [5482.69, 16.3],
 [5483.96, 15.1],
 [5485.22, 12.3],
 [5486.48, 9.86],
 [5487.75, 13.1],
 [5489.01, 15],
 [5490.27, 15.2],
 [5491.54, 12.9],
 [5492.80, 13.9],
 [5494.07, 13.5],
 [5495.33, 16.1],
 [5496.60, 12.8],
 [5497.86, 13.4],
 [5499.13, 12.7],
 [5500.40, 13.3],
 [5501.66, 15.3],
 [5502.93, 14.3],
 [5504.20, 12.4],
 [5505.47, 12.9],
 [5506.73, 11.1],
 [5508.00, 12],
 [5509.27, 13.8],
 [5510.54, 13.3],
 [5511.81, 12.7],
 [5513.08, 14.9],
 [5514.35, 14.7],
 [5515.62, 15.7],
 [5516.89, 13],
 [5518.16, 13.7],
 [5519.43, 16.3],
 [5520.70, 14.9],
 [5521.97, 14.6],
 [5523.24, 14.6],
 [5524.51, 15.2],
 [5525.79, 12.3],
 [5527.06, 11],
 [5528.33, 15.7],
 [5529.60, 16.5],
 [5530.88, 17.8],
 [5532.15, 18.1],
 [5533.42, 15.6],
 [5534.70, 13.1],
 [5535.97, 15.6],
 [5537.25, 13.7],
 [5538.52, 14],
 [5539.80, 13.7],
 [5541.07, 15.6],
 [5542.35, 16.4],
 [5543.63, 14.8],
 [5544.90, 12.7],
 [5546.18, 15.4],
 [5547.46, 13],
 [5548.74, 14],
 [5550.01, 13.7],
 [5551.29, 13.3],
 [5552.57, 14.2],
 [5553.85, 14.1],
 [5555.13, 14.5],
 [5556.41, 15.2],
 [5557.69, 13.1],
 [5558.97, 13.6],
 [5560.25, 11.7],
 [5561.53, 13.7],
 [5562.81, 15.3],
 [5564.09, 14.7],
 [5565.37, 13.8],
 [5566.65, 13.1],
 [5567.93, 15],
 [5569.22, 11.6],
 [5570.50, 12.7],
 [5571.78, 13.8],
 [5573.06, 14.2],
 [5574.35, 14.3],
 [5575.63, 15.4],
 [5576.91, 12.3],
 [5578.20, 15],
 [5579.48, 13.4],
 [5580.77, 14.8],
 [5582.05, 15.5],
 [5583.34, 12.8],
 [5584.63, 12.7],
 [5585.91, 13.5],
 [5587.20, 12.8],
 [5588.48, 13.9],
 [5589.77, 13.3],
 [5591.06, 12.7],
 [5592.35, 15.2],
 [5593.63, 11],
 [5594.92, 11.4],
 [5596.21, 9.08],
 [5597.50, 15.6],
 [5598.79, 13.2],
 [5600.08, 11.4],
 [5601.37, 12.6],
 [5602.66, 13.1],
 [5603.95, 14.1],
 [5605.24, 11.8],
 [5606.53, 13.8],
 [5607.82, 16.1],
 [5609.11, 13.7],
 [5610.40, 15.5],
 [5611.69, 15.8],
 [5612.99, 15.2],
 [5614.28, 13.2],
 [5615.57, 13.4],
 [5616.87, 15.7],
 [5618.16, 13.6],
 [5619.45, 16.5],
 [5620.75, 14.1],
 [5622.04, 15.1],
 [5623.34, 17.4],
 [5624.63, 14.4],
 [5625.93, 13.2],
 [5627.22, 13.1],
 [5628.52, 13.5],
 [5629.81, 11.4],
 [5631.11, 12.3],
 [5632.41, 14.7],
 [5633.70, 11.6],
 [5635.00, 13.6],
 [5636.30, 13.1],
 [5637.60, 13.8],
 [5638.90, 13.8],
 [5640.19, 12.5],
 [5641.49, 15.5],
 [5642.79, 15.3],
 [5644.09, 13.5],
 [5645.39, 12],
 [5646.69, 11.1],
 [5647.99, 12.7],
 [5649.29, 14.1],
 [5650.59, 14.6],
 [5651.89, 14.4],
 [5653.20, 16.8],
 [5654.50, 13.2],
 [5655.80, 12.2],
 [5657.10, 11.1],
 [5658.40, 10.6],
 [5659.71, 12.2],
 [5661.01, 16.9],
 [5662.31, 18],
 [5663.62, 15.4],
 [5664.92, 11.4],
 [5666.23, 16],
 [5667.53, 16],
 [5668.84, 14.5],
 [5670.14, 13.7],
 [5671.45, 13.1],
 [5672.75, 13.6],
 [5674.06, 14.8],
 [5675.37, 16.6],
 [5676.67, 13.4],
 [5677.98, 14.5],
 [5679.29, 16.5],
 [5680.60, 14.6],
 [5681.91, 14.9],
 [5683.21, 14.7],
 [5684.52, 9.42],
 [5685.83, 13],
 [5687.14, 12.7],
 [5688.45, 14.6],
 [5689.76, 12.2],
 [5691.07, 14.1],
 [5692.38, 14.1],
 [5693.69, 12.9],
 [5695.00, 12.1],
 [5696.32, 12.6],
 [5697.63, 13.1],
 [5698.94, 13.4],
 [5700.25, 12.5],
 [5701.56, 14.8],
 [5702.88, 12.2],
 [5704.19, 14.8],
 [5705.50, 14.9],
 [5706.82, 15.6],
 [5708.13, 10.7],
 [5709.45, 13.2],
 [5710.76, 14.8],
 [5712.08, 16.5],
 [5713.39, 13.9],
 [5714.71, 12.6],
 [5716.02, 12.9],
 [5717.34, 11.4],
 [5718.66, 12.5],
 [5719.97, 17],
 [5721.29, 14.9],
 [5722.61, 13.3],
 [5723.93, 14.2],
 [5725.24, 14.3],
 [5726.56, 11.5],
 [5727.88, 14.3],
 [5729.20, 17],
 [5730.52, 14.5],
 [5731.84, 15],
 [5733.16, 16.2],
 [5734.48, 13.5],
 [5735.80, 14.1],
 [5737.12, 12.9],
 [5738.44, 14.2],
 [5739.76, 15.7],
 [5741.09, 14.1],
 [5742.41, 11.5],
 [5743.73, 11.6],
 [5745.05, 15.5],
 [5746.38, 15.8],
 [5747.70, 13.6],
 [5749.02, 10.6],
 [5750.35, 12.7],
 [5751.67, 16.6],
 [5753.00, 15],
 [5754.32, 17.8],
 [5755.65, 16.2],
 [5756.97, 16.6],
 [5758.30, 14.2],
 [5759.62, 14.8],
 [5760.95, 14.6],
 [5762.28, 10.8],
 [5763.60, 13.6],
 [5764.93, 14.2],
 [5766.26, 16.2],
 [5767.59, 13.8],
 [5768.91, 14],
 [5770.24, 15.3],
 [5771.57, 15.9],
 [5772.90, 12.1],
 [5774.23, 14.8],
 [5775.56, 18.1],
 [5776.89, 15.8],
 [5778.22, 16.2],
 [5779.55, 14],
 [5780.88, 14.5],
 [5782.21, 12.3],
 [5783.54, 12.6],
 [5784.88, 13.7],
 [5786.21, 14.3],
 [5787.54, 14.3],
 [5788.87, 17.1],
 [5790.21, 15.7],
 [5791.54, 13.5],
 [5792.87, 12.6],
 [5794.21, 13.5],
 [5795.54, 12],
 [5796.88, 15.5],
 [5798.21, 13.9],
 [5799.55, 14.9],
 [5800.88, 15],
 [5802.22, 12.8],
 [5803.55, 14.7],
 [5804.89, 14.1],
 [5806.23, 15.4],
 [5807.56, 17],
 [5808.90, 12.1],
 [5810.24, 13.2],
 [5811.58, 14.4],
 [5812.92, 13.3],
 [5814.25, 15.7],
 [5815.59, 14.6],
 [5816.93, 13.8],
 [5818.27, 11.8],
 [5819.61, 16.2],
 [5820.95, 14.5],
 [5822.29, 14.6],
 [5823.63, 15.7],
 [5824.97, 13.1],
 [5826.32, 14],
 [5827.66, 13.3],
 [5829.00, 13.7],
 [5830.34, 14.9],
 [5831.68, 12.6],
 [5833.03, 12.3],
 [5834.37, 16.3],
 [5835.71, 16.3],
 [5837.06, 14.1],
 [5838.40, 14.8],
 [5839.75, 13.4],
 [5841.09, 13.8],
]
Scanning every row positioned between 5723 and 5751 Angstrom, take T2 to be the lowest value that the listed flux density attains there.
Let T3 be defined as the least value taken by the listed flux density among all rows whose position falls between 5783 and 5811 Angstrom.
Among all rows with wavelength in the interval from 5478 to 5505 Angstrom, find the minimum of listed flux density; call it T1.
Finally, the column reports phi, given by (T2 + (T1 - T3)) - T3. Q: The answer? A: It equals -3.5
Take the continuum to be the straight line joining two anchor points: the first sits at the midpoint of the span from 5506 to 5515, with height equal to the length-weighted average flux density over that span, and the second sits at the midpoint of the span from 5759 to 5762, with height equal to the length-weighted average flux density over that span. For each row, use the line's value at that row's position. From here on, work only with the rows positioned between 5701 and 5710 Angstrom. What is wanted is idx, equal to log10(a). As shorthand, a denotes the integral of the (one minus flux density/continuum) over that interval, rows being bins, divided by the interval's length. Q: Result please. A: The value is -1.80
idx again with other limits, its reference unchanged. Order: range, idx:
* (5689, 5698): -1.20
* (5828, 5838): -1.99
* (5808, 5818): -1.45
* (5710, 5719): -1.50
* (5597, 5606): -1.45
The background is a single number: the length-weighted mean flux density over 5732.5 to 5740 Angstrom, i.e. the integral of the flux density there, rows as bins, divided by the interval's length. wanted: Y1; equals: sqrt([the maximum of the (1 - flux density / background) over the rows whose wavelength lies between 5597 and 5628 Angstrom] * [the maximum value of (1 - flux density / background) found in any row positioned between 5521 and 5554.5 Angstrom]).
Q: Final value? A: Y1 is 0.220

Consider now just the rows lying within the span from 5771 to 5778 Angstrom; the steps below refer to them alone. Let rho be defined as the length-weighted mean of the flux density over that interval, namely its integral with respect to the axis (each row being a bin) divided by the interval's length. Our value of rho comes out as 15.4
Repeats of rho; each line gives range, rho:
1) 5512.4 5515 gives 14.8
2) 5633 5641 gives 13.1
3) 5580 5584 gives 14.3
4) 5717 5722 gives 14.1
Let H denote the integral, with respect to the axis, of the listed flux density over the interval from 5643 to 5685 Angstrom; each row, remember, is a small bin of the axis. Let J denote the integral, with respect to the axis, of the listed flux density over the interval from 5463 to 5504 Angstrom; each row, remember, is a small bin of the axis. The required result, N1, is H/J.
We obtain 1.05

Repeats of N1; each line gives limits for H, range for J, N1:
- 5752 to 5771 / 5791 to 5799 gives 2.61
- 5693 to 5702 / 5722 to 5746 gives 0.35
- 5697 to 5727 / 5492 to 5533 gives 0.71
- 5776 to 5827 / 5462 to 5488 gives 2.08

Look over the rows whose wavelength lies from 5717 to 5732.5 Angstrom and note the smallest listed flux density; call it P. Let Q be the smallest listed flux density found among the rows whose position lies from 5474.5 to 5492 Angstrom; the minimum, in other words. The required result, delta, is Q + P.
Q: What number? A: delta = 21.3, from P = 11.4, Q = 9.86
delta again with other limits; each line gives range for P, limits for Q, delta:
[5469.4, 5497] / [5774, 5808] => 21.9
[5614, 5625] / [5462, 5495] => 23.1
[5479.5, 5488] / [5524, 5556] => 20.9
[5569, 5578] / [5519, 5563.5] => 22.6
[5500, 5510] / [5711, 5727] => 22.5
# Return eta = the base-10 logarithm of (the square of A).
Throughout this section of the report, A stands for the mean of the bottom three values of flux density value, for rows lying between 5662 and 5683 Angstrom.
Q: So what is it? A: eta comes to 2.20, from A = 12.6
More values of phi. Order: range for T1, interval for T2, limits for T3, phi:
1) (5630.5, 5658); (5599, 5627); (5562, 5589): -0.7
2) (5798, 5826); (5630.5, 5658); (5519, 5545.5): 0.9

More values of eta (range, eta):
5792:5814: 2.18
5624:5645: 2.14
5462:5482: 2.09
